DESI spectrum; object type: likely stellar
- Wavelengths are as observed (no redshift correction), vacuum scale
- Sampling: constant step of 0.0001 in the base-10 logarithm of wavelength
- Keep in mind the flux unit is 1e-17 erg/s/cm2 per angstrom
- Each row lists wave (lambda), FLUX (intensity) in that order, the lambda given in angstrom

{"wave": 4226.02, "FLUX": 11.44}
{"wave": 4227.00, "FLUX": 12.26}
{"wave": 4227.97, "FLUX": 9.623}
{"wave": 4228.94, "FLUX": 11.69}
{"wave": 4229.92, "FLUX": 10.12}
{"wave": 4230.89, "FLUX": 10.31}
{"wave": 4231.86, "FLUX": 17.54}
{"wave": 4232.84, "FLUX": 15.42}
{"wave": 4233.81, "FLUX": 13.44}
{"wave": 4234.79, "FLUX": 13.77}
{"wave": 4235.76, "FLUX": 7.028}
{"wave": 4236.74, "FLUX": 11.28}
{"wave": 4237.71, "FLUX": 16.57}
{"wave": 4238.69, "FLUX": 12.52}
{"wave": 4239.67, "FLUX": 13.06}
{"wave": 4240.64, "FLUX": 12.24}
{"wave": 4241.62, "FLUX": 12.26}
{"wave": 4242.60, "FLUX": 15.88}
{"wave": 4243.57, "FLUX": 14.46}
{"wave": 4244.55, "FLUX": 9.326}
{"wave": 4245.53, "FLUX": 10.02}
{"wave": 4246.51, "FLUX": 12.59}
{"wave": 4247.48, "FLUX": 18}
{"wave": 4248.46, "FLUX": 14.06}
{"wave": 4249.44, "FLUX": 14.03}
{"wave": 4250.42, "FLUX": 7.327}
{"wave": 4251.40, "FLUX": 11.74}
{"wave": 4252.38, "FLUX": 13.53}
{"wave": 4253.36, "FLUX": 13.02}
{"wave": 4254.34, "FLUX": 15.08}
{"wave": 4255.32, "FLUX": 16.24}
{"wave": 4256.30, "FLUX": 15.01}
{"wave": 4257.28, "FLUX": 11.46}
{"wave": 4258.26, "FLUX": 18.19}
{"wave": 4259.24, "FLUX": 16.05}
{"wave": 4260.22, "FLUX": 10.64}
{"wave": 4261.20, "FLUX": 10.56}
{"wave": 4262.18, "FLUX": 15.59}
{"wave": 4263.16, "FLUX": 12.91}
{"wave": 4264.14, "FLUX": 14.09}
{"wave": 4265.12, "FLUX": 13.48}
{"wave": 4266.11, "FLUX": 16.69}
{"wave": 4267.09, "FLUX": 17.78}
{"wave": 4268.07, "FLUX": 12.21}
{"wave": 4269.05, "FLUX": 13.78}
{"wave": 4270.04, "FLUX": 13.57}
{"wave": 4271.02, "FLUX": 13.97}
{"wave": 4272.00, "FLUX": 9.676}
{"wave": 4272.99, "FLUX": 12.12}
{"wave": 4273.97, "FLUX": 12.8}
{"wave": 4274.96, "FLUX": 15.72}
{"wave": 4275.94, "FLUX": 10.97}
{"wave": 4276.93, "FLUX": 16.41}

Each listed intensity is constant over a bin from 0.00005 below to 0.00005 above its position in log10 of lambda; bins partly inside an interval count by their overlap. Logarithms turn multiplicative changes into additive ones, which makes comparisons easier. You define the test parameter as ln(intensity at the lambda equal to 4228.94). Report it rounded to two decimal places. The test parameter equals 2.46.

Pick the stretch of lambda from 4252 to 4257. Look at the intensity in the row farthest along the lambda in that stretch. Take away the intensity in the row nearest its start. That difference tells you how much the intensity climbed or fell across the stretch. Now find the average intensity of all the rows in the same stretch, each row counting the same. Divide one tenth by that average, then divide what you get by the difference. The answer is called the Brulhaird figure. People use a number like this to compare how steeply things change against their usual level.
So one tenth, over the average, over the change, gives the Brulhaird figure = 0.005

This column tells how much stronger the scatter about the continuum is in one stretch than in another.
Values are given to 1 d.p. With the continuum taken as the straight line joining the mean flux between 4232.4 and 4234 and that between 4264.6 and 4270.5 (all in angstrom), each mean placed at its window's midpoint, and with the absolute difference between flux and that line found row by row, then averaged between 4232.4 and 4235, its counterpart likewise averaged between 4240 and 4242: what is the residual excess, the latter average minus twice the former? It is 0.4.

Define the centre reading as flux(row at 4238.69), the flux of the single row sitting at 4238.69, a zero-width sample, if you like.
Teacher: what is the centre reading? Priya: 12.52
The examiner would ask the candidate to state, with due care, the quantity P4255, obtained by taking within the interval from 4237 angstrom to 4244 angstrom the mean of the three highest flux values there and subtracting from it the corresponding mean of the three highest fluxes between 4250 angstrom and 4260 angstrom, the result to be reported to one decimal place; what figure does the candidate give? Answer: -1.2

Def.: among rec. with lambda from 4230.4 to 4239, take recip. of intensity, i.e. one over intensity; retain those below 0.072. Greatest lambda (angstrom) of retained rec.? 4237.71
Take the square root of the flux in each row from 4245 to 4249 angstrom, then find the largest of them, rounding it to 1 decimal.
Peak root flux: 4.2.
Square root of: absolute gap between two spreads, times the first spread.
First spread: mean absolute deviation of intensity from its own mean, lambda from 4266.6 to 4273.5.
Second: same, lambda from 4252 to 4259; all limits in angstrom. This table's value 0.1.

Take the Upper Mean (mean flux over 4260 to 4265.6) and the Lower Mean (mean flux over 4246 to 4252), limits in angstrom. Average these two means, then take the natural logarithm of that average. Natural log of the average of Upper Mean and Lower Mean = 2.56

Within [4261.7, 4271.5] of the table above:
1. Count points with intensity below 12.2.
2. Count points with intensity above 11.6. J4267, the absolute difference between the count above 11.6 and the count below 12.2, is 10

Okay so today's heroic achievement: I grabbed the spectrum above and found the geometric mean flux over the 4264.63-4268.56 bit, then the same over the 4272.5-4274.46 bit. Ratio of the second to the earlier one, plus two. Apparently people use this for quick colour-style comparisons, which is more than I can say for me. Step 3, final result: 2.8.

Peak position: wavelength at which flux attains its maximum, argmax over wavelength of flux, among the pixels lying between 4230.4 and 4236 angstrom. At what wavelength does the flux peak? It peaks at 4231.86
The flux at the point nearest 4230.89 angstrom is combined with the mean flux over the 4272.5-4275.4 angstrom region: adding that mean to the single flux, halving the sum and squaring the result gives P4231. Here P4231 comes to 142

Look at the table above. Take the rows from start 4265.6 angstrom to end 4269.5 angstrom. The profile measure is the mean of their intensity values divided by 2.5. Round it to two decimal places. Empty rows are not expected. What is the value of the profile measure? 6.05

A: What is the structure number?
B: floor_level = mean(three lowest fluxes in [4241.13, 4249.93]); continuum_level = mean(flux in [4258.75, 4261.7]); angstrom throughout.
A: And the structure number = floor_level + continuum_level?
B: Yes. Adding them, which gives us 23.0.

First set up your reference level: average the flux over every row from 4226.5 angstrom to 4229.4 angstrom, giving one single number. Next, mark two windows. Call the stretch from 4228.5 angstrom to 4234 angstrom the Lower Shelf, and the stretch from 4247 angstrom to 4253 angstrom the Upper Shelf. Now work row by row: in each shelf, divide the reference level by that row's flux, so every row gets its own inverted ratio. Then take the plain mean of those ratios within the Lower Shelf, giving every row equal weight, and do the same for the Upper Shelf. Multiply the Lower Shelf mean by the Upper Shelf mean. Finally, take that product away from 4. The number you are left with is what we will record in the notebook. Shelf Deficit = 3.18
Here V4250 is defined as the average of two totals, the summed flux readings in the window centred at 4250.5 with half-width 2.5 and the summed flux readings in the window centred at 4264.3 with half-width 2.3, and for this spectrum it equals 67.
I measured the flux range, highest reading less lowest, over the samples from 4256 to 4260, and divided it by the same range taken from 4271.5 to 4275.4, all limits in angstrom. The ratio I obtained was 1.11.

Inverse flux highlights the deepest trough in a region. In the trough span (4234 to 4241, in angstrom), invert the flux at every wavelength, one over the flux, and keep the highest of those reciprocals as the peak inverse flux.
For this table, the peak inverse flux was 0.142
